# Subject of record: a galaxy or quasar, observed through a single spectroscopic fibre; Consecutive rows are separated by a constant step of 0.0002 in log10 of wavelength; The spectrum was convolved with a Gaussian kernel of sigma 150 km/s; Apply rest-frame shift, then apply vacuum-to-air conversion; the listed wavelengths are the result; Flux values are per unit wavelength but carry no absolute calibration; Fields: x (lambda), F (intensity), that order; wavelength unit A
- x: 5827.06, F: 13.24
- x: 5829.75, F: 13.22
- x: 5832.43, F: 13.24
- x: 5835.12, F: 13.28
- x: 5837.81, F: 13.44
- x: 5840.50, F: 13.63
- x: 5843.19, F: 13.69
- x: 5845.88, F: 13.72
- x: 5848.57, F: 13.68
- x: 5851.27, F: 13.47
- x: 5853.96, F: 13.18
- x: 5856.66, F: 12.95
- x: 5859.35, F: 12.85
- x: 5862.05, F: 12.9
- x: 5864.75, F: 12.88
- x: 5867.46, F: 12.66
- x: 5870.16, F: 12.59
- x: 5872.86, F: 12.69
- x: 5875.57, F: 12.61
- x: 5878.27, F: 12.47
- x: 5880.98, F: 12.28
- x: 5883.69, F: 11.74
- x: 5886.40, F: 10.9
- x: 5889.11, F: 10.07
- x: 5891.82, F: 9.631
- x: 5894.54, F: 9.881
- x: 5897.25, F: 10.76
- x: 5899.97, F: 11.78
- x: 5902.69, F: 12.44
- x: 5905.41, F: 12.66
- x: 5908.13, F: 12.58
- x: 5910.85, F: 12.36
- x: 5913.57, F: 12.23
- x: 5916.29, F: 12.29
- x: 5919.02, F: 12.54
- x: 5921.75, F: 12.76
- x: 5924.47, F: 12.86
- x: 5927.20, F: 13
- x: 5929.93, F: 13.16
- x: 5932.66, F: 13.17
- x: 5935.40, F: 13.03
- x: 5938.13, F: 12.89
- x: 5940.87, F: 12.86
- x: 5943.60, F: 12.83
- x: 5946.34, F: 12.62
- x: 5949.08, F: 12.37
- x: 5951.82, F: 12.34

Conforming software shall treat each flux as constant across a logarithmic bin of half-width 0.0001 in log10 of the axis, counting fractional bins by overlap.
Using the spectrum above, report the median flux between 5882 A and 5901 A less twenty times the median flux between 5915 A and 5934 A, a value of -246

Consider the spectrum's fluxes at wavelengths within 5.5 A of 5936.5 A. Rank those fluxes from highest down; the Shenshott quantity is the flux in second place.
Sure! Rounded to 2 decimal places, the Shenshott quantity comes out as 13.03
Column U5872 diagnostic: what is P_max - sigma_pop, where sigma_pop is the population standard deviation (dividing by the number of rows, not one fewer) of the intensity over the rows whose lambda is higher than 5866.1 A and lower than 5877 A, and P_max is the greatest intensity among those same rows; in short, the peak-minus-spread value 12.7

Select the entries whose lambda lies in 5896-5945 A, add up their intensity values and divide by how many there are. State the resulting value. 12.6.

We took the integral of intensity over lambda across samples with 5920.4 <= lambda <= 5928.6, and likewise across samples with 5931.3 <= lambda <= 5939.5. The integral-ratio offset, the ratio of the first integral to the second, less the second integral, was -106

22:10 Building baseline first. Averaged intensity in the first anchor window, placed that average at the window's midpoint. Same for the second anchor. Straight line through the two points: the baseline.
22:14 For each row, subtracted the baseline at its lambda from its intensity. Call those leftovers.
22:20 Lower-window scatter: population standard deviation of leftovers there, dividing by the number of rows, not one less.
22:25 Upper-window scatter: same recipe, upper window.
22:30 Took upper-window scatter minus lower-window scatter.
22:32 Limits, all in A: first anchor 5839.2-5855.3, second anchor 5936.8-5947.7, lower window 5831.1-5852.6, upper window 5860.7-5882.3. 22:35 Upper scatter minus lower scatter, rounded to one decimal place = -0.1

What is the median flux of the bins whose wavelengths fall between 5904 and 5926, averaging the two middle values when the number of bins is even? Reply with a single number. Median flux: 12.6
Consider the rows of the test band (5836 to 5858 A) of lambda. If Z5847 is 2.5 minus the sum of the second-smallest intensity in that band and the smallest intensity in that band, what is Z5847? -23.6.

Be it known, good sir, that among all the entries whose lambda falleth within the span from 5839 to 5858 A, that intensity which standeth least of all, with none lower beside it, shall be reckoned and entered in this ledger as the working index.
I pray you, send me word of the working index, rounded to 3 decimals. 12.950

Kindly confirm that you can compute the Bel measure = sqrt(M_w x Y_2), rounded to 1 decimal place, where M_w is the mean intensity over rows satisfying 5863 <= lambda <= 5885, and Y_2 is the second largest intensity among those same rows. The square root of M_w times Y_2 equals 12.6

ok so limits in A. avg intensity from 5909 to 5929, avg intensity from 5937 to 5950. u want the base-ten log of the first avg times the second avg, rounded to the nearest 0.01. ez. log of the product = 2.20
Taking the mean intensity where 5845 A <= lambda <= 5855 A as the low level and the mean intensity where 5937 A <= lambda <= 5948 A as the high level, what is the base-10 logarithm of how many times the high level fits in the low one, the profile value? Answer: 0.024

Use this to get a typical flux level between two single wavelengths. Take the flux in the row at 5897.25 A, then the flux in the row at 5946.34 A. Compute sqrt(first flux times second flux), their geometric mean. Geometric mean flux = 11.7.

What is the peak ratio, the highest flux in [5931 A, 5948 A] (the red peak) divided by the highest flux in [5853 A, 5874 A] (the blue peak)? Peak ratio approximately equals 1.00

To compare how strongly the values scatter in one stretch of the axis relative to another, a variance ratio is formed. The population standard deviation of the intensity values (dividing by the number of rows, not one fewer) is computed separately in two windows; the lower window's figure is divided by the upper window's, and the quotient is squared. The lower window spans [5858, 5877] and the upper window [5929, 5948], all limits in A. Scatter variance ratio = 0.5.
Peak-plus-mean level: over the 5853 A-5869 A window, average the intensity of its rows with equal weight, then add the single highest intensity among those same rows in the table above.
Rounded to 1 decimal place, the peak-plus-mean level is 26.1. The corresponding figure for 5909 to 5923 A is 25.2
